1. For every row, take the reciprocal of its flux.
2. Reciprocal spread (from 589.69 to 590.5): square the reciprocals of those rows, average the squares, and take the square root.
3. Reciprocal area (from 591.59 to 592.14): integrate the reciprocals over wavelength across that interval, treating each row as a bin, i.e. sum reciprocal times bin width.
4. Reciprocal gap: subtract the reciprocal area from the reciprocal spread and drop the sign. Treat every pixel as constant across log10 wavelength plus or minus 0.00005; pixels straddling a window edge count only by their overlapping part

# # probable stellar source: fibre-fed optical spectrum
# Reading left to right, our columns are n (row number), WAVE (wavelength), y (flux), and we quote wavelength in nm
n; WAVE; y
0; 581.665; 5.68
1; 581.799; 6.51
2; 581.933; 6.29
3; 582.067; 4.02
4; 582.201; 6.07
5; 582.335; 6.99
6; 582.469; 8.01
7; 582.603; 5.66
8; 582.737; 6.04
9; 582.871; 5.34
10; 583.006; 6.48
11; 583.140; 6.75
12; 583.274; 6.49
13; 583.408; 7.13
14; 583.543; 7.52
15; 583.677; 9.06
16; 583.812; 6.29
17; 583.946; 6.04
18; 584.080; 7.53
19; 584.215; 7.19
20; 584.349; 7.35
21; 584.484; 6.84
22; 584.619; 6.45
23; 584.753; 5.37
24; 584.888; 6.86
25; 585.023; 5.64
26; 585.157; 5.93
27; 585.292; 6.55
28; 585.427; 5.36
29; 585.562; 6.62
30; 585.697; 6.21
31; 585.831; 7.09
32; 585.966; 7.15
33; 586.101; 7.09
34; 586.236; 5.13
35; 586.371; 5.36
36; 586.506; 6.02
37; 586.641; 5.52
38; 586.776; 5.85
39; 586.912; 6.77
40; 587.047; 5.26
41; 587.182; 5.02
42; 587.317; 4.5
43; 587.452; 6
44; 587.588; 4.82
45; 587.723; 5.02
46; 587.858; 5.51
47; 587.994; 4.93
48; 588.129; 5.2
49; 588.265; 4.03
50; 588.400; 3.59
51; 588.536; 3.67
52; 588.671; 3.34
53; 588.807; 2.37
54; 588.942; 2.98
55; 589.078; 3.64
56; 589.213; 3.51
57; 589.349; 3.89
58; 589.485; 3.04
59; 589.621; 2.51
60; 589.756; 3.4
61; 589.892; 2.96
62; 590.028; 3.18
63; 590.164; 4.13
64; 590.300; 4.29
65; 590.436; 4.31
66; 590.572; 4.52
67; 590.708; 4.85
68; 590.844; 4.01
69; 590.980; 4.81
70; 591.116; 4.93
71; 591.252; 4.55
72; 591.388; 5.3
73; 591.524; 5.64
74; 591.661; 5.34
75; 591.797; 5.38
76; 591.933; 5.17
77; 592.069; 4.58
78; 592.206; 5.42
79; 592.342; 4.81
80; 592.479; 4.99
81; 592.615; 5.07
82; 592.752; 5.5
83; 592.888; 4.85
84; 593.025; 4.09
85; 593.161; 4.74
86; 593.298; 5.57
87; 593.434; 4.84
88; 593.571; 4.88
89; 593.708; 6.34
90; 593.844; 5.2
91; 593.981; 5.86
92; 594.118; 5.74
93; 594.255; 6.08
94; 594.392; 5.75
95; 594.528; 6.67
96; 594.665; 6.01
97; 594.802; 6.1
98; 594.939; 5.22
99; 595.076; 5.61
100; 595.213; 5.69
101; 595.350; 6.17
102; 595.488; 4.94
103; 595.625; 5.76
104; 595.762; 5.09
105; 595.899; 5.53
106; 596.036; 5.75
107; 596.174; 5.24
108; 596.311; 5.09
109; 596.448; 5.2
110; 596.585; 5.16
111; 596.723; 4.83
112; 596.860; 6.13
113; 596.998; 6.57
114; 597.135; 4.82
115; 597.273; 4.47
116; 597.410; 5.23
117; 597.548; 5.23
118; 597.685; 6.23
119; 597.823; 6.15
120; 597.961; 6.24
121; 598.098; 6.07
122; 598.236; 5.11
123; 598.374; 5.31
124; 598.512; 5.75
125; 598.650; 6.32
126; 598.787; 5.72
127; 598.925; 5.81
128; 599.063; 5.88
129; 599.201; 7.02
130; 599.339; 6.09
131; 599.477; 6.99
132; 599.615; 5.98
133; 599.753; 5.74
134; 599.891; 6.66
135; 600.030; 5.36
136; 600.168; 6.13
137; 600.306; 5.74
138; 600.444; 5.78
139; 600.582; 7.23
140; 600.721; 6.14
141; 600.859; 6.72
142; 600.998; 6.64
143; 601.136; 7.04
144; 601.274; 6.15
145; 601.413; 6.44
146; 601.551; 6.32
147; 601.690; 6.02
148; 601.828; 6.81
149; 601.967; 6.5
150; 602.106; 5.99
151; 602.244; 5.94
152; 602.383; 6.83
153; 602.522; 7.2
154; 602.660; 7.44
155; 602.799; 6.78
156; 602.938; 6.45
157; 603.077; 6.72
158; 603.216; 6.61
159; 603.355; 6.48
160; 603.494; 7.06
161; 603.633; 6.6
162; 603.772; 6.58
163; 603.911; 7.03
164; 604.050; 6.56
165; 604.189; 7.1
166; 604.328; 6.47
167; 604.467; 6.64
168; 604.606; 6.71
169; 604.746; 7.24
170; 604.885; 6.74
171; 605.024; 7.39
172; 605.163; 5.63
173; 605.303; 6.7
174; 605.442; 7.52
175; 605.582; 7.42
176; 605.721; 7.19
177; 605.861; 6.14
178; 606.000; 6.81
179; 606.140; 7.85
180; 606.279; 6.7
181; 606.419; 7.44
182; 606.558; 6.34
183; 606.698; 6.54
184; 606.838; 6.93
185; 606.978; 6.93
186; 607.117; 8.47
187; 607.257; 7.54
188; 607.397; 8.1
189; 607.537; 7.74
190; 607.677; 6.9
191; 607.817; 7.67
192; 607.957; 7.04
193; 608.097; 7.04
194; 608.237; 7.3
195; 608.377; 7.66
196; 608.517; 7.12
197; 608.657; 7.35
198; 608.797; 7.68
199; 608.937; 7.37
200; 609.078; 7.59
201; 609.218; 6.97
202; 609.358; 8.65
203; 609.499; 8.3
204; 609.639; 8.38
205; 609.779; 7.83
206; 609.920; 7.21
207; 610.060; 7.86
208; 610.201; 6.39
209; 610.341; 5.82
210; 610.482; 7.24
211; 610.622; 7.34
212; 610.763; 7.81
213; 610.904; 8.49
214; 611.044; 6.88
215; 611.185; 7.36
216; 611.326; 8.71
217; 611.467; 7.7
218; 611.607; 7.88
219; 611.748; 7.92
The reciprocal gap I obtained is 0.17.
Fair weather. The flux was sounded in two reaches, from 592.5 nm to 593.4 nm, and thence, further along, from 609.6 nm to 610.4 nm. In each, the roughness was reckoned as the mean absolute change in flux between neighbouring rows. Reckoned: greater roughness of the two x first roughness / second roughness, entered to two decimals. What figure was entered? 0.66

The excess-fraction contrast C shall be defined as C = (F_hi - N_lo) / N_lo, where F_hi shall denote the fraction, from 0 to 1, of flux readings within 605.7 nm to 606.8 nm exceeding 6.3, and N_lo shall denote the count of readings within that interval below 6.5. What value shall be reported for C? -0.56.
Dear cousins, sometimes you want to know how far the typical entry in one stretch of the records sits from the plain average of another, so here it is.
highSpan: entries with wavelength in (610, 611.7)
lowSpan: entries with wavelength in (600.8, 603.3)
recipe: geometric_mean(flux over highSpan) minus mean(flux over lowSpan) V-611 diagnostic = 0.8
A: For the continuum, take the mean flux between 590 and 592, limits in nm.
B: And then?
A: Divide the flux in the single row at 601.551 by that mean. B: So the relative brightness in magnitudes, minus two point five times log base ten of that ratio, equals -0.32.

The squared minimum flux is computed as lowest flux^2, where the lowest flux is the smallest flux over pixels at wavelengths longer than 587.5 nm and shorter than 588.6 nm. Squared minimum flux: 13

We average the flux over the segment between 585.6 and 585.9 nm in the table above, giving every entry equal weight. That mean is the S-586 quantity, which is 6.7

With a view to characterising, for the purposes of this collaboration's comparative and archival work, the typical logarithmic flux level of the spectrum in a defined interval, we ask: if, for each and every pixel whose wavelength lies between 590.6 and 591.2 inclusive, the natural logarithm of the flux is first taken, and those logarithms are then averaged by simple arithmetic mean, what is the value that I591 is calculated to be 1.53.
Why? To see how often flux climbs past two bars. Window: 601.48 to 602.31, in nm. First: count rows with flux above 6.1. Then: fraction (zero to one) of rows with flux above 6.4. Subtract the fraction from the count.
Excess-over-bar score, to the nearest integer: 3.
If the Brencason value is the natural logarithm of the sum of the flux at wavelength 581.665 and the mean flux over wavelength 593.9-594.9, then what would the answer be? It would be 2.46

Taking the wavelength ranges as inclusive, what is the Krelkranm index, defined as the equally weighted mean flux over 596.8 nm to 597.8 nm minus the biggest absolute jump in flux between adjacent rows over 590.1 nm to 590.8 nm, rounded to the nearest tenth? 5.2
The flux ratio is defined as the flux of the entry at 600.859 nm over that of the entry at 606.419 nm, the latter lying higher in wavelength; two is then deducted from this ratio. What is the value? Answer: -1.10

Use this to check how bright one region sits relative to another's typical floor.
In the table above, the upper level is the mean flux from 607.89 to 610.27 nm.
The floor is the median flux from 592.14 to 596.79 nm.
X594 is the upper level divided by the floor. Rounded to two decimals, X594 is 1.41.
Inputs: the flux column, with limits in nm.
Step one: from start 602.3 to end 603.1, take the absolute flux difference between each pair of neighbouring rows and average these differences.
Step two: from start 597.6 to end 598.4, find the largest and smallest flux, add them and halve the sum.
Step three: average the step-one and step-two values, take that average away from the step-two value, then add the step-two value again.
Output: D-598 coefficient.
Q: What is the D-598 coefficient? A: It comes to 8.3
